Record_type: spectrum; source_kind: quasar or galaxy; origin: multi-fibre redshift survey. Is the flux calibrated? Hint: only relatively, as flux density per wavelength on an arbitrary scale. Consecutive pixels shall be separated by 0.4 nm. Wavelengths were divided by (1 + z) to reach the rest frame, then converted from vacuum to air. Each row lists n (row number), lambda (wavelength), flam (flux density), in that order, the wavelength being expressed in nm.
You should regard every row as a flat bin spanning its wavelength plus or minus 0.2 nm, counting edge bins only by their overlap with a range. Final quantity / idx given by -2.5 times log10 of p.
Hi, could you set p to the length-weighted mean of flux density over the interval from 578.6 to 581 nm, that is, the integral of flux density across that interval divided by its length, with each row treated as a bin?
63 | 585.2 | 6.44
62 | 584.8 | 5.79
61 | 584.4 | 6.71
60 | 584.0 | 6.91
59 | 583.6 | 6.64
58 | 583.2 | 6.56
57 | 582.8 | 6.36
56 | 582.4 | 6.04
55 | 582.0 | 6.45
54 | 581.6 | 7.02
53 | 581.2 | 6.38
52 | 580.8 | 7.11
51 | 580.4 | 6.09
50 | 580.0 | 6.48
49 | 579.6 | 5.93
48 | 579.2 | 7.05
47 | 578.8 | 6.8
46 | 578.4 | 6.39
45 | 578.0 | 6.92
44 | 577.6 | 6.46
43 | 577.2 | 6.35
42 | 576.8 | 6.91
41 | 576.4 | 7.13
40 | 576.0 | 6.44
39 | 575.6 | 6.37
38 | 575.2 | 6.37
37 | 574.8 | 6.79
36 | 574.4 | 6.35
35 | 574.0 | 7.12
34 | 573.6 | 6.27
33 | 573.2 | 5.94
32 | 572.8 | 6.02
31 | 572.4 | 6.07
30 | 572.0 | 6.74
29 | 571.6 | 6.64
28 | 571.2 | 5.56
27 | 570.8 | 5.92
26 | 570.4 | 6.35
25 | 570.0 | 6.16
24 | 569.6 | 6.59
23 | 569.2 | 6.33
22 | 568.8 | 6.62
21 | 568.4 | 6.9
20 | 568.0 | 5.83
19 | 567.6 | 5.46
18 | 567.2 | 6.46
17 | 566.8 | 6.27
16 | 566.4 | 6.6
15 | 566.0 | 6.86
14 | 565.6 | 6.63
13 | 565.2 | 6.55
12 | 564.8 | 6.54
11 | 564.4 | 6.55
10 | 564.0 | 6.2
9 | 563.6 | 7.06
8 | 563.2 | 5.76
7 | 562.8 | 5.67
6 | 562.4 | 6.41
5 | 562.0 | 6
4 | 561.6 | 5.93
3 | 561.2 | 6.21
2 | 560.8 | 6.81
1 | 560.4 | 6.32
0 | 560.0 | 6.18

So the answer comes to -2.045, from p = 6.58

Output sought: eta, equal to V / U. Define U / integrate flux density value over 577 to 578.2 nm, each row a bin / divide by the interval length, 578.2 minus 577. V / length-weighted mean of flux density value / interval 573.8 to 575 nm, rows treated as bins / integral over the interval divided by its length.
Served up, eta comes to 1.03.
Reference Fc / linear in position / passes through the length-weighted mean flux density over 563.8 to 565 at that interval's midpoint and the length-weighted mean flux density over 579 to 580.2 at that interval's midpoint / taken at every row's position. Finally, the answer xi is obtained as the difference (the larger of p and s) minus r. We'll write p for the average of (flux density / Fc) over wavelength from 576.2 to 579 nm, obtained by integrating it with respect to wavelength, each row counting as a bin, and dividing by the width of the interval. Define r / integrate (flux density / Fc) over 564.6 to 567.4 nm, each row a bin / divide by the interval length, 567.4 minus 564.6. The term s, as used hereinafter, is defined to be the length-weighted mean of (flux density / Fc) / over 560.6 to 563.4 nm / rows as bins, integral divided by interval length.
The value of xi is 0.016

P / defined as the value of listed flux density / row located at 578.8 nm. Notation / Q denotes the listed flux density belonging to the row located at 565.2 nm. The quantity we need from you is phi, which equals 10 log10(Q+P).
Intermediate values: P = 6.8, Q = 6.55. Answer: 11.25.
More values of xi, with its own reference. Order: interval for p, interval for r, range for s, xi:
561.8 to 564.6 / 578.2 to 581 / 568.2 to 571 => -0.016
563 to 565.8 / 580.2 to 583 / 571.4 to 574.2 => 0.006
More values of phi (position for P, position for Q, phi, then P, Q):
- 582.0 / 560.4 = 11.06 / 6.45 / 6.32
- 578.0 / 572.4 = 11.14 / 6.92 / 6.07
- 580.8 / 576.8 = 11.47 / 7.11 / 6.91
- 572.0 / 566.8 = 11.14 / 6.74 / 6.27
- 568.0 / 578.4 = 10.87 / 5.83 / 6.39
